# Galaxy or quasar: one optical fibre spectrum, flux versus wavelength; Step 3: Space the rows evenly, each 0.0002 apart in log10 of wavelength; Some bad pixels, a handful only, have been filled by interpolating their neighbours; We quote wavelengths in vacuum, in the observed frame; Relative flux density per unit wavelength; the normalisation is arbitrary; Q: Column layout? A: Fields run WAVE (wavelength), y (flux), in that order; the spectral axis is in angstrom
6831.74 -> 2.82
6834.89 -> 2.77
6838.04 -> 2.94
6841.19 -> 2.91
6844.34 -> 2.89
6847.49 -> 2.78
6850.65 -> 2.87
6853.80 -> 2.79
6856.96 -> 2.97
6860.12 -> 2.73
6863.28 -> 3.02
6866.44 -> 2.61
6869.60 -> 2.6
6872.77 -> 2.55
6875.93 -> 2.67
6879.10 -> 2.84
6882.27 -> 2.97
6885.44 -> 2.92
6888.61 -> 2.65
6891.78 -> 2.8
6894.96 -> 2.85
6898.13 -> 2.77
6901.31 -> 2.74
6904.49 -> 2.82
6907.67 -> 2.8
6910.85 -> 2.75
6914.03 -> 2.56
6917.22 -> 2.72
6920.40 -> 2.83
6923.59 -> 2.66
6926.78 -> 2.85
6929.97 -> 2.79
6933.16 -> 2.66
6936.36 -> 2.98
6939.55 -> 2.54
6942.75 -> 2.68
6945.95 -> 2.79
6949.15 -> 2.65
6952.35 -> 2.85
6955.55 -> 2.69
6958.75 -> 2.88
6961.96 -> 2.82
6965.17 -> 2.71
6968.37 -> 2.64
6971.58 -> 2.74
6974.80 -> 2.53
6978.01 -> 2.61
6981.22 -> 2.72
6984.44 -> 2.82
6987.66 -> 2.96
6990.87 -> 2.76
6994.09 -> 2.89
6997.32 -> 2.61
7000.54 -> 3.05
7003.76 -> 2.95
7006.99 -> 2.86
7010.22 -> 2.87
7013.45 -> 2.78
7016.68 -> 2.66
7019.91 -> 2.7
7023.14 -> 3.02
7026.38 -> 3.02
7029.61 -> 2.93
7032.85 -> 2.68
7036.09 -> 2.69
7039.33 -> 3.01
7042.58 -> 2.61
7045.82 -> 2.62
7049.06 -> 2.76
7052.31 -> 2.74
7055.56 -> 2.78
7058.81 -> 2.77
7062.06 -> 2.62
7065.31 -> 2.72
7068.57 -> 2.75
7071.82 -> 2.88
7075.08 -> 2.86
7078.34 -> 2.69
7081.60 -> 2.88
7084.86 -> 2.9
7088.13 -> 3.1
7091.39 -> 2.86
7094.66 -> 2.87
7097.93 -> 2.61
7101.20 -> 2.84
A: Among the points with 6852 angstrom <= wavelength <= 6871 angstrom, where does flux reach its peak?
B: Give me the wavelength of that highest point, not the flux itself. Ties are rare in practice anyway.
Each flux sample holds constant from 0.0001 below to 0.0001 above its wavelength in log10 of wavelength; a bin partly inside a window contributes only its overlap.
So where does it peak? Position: 6863.28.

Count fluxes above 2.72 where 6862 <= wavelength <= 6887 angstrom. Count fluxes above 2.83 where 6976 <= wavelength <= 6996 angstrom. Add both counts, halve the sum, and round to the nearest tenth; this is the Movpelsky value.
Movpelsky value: 3.0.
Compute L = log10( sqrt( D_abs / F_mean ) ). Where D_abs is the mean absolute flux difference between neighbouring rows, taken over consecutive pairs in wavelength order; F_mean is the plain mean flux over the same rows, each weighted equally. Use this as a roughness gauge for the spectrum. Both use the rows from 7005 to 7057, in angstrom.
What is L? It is -0.677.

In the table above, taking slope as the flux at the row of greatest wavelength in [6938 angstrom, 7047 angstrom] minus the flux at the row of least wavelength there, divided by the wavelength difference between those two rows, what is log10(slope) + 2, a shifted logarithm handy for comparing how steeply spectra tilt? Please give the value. -1.1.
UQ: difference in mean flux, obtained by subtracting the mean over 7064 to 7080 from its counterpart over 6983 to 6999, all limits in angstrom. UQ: 0.03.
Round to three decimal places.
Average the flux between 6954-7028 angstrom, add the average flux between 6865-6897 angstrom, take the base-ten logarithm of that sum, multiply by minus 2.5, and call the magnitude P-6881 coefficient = -1.859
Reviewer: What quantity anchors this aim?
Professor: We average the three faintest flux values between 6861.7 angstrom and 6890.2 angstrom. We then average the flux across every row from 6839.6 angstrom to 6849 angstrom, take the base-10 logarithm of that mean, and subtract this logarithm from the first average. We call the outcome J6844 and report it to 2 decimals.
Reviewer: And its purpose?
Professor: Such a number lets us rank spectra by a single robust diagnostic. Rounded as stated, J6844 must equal 2.13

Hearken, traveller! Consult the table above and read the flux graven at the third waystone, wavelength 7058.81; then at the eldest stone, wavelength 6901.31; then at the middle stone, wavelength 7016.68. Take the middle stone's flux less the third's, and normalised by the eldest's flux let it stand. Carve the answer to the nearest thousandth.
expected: -0.040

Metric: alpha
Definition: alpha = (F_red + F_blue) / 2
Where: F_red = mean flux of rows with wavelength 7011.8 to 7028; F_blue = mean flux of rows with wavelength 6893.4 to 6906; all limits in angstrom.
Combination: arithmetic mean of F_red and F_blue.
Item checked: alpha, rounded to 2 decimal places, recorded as 2.82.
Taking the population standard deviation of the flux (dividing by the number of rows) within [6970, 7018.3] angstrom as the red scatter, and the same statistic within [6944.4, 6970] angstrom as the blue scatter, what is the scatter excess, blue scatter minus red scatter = -0.055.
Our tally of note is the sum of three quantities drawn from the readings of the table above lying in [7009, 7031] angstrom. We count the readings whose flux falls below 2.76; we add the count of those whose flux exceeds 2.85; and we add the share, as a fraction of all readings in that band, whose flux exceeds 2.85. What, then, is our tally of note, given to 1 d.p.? 6.6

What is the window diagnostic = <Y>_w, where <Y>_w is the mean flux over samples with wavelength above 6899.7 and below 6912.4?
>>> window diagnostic 2.78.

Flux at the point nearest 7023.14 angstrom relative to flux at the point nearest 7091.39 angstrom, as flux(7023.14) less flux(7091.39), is 0.16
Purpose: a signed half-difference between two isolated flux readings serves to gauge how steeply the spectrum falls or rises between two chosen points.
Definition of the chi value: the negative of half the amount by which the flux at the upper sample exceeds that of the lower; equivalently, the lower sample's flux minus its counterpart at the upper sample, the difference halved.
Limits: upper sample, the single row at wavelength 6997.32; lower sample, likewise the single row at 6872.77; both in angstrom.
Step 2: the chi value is -0.03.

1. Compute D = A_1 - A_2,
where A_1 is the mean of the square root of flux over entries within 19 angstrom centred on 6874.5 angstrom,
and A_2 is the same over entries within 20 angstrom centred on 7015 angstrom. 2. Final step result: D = -0.033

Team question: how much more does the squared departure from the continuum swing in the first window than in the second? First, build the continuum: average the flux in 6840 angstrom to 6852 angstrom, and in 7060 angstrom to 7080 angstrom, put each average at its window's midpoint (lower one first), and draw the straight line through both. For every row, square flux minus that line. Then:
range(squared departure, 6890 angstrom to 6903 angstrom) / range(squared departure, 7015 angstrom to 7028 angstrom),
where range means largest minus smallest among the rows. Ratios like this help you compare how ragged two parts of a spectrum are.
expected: 0.2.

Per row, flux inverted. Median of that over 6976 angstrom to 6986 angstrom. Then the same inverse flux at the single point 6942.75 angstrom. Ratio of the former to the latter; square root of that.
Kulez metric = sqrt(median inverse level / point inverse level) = 0.99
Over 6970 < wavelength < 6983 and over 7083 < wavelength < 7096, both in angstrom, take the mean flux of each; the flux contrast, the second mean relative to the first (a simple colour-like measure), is 1.11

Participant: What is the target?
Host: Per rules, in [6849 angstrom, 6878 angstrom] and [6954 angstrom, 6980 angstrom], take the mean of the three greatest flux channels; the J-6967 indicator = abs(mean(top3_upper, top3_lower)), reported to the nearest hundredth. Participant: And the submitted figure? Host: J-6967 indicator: 2.88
